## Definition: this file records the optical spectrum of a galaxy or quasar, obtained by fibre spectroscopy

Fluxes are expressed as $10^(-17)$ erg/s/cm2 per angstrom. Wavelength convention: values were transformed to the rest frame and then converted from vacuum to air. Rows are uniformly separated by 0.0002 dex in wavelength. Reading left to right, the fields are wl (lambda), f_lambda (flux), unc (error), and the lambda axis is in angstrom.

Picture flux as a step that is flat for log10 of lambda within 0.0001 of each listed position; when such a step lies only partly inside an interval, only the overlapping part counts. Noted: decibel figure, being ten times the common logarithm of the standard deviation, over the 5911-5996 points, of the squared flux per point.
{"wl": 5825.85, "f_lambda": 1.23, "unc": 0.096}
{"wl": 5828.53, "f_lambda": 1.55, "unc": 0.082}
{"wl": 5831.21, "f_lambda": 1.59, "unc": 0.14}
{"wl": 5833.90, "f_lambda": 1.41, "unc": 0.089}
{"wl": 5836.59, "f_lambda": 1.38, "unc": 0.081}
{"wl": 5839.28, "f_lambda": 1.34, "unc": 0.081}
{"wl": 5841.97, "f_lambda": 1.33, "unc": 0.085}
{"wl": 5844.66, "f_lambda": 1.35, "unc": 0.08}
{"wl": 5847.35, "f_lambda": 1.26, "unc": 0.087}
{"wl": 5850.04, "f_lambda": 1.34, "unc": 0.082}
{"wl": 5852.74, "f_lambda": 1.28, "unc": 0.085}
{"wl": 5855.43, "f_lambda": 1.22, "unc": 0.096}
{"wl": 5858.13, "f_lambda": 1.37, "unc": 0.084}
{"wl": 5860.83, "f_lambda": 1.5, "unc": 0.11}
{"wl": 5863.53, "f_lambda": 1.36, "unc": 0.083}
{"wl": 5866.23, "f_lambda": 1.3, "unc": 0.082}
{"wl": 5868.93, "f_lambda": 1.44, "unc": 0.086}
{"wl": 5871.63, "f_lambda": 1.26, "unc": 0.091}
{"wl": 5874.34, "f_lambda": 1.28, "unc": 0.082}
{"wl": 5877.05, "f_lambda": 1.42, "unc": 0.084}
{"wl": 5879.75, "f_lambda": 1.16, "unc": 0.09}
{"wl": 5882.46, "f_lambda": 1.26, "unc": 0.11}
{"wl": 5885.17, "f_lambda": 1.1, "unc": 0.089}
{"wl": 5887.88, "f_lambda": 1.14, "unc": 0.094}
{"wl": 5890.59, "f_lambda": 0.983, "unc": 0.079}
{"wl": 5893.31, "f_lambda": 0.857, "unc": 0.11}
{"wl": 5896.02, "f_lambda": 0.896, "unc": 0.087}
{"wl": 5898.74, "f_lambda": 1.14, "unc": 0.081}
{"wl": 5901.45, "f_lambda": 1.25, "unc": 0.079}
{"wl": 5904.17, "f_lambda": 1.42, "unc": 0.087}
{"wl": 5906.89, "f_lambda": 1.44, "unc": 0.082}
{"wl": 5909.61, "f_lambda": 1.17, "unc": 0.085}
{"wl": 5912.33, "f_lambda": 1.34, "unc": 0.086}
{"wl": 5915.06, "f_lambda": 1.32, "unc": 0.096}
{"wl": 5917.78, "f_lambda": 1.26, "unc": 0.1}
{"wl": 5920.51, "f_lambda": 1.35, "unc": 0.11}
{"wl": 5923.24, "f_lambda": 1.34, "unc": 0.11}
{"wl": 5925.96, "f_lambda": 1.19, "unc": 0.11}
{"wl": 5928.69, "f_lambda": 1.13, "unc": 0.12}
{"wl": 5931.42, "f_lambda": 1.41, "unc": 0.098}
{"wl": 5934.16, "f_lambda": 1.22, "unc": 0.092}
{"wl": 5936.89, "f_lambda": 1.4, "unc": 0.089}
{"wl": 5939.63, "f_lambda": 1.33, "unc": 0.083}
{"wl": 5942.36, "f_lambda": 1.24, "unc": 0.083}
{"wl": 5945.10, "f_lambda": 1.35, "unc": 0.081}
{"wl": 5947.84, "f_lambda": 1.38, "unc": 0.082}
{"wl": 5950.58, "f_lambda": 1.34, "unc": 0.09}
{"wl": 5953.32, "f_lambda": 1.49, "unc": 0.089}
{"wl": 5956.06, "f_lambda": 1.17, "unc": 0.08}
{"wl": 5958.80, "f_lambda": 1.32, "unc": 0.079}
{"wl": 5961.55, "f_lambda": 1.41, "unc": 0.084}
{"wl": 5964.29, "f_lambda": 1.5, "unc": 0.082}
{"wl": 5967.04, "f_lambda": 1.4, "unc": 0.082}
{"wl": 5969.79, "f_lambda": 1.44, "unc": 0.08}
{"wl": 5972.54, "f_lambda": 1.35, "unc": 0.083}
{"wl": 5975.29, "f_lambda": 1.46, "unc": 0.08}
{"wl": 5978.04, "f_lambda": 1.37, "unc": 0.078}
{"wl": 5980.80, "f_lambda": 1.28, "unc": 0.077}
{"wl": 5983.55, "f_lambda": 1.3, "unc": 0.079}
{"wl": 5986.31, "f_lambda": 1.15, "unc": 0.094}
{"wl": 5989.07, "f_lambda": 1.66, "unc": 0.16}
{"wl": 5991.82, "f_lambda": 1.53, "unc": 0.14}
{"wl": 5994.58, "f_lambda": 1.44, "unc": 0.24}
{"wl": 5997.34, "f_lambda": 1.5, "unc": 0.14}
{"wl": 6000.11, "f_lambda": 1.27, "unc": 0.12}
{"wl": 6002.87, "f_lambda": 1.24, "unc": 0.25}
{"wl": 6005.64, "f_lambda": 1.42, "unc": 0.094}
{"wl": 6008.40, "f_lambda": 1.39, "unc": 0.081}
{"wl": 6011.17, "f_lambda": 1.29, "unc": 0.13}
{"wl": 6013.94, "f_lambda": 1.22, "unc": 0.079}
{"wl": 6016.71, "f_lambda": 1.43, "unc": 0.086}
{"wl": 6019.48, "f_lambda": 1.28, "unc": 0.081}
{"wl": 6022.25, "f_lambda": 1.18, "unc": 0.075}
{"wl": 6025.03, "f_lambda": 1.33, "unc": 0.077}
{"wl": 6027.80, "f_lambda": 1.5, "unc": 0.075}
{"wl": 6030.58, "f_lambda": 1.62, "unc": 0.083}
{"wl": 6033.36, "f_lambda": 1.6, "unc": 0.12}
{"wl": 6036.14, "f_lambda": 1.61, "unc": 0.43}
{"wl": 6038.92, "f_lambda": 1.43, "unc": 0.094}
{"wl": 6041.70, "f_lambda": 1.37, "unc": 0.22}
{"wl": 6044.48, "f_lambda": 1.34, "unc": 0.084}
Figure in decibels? -5.0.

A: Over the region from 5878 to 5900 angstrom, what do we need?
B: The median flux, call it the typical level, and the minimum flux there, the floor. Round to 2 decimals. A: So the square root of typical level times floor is 0.98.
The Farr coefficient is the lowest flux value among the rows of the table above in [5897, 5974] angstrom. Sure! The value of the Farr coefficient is 1.13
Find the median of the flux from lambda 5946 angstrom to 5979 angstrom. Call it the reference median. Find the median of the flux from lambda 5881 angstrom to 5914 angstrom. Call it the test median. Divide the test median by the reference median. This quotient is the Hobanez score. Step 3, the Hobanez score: 0.83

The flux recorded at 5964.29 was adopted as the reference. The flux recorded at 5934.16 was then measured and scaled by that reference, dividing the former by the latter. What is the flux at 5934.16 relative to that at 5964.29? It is 0.81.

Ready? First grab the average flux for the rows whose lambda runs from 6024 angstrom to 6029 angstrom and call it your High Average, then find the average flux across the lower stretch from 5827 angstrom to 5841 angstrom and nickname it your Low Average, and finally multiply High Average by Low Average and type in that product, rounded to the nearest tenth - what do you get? 2.1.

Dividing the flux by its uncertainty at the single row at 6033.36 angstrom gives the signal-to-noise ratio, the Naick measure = 13.3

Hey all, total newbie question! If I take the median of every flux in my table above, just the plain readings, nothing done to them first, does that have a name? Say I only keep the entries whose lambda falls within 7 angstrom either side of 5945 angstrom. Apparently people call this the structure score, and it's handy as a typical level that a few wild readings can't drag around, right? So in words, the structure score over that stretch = 1.34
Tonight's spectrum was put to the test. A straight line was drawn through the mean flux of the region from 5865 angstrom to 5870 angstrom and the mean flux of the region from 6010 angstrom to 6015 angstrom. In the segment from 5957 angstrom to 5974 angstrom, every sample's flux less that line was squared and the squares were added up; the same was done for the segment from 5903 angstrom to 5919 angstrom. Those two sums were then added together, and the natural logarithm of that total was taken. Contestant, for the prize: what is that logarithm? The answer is -1.9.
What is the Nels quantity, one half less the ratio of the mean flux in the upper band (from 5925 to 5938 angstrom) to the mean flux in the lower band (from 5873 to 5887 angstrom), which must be -0.52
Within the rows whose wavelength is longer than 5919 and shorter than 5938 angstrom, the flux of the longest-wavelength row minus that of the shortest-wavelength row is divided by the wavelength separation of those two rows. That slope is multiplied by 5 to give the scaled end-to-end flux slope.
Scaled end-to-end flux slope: 0.015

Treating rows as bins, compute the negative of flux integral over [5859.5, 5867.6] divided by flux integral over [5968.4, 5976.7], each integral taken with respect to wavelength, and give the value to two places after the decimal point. -0.96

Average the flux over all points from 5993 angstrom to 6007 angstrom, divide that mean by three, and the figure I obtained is 0.458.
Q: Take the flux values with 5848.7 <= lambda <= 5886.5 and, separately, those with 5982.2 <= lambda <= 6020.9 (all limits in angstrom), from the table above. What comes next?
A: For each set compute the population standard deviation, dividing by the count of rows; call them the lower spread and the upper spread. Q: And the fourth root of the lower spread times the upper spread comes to 0.345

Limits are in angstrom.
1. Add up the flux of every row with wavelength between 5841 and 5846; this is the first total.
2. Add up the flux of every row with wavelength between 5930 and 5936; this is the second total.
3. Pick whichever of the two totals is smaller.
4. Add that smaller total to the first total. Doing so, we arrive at 5.31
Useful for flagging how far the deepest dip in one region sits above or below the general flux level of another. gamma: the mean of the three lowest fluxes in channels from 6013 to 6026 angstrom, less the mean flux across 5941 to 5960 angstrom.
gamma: -0.10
